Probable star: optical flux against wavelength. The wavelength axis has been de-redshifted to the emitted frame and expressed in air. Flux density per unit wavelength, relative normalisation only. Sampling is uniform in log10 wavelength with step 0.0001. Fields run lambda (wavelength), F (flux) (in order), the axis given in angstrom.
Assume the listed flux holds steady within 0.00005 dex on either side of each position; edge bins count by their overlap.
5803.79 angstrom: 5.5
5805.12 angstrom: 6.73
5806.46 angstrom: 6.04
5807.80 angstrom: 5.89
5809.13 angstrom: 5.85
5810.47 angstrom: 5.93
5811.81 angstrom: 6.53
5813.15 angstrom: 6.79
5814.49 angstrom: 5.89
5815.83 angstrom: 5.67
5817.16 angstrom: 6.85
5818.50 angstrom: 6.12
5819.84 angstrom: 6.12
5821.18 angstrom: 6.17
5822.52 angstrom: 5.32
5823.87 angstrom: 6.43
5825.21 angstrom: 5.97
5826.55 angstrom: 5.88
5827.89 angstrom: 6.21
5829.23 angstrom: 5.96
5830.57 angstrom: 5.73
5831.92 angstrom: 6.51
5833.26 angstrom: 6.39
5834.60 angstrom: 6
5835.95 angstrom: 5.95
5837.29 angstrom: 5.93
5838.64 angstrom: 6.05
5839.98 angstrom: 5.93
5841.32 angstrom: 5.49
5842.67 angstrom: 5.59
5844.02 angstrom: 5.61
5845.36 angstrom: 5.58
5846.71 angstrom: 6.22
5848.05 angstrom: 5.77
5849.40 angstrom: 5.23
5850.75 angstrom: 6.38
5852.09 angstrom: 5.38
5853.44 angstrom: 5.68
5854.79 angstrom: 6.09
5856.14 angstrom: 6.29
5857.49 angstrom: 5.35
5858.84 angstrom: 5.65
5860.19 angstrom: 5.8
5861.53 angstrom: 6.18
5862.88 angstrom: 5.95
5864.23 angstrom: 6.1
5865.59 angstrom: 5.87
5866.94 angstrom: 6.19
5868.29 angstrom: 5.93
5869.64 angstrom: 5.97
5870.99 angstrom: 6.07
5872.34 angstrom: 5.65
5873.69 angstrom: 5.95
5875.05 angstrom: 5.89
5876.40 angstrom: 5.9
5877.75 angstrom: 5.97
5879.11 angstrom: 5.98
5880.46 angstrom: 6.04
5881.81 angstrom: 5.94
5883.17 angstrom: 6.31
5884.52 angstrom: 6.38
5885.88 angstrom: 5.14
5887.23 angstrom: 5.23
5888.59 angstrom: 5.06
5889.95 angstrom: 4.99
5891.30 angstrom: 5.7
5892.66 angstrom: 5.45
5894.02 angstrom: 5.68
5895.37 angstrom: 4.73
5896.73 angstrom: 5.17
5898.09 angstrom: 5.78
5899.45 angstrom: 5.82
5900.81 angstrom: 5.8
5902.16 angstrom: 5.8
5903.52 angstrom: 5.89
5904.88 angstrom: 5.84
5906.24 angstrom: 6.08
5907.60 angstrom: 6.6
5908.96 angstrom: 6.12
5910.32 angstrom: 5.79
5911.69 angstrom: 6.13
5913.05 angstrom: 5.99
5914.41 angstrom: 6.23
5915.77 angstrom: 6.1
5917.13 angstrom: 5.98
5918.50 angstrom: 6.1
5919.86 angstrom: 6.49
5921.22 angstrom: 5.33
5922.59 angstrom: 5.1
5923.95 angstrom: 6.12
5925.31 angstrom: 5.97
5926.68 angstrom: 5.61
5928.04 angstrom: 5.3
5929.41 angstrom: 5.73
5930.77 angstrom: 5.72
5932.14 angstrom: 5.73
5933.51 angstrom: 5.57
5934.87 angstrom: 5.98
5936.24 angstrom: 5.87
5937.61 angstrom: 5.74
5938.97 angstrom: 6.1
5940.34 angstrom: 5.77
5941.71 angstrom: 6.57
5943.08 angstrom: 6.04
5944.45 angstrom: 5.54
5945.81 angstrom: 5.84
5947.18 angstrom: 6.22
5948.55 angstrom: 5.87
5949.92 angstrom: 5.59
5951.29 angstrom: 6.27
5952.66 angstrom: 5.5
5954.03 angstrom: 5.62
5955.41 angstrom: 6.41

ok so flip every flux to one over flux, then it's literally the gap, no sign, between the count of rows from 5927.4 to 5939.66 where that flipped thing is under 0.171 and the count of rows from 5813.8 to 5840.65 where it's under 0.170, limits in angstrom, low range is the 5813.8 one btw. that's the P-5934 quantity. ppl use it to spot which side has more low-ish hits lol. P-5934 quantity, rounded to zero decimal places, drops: 13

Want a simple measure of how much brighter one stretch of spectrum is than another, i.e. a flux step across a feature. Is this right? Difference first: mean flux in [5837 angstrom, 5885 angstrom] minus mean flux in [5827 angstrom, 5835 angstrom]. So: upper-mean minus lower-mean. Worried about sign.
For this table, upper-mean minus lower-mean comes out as -0.24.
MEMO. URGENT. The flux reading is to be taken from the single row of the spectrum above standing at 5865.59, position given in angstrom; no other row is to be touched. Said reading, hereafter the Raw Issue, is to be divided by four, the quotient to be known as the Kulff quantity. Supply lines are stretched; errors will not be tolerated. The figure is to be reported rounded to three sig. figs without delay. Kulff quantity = 1.47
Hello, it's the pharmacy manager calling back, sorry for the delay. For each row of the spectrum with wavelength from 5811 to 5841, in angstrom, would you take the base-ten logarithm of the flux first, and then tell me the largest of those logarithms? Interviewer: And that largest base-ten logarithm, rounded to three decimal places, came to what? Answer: 0.836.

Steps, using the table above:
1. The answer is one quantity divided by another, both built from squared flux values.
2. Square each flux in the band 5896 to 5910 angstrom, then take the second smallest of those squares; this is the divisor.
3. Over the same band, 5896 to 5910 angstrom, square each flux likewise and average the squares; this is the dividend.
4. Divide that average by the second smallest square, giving 1.04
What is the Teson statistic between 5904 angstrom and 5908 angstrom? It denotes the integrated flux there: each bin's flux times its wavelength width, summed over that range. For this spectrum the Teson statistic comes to 25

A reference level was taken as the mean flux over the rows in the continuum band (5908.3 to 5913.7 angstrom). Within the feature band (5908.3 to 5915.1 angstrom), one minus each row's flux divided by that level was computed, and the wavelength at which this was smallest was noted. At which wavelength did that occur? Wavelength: 5914.41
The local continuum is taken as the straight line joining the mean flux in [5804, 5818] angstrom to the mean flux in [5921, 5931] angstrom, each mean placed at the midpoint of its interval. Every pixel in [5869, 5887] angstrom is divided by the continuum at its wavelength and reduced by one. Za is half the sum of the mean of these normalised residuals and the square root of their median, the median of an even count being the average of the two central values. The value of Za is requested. 0.07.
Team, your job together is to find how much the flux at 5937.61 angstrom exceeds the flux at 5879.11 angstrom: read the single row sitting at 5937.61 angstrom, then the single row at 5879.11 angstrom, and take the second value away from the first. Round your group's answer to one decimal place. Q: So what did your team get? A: -0.2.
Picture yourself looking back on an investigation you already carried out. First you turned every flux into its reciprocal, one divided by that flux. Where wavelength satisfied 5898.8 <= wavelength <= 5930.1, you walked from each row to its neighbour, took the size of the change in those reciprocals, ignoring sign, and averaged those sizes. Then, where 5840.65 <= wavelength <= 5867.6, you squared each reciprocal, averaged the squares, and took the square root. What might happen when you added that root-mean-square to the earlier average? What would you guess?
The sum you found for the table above 0.182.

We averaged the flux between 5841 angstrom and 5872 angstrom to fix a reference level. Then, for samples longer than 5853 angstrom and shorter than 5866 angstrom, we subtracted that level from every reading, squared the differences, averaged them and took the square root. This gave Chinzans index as 0.28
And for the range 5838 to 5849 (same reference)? 0.25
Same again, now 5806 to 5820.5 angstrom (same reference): 0.49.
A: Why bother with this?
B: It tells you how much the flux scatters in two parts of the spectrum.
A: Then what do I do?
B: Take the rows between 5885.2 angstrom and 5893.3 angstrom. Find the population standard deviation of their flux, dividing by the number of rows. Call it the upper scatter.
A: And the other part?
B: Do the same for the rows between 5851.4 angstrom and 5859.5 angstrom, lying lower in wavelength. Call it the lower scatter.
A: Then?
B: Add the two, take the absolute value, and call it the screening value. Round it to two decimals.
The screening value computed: 0.59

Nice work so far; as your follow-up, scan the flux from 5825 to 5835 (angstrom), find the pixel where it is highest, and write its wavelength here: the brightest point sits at 5831.92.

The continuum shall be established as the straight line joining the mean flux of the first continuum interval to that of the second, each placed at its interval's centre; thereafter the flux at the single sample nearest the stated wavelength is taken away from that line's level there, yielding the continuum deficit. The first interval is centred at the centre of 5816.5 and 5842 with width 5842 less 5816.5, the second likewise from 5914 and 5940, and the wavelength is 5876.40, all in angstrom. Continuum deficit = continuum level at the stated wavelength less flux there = 0.0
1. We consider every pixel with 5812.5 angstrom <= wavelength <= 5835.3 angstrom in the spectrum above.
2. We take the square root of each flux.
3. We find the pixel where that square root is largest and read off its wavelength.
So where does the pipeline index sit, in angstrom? 5817.16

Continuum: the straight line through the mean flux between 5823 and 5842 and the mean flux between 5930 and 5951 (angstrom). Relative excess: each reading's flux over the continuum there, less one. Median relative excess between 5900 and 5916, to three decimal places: 0.019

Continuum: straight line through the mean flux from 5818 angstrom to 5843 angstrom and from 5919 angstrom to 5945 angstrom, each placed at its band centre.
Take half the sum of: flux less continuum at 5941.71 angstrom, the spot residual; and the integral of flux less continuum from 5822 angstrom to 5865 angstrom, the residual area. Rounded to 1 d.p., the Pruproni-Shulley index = -1.1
